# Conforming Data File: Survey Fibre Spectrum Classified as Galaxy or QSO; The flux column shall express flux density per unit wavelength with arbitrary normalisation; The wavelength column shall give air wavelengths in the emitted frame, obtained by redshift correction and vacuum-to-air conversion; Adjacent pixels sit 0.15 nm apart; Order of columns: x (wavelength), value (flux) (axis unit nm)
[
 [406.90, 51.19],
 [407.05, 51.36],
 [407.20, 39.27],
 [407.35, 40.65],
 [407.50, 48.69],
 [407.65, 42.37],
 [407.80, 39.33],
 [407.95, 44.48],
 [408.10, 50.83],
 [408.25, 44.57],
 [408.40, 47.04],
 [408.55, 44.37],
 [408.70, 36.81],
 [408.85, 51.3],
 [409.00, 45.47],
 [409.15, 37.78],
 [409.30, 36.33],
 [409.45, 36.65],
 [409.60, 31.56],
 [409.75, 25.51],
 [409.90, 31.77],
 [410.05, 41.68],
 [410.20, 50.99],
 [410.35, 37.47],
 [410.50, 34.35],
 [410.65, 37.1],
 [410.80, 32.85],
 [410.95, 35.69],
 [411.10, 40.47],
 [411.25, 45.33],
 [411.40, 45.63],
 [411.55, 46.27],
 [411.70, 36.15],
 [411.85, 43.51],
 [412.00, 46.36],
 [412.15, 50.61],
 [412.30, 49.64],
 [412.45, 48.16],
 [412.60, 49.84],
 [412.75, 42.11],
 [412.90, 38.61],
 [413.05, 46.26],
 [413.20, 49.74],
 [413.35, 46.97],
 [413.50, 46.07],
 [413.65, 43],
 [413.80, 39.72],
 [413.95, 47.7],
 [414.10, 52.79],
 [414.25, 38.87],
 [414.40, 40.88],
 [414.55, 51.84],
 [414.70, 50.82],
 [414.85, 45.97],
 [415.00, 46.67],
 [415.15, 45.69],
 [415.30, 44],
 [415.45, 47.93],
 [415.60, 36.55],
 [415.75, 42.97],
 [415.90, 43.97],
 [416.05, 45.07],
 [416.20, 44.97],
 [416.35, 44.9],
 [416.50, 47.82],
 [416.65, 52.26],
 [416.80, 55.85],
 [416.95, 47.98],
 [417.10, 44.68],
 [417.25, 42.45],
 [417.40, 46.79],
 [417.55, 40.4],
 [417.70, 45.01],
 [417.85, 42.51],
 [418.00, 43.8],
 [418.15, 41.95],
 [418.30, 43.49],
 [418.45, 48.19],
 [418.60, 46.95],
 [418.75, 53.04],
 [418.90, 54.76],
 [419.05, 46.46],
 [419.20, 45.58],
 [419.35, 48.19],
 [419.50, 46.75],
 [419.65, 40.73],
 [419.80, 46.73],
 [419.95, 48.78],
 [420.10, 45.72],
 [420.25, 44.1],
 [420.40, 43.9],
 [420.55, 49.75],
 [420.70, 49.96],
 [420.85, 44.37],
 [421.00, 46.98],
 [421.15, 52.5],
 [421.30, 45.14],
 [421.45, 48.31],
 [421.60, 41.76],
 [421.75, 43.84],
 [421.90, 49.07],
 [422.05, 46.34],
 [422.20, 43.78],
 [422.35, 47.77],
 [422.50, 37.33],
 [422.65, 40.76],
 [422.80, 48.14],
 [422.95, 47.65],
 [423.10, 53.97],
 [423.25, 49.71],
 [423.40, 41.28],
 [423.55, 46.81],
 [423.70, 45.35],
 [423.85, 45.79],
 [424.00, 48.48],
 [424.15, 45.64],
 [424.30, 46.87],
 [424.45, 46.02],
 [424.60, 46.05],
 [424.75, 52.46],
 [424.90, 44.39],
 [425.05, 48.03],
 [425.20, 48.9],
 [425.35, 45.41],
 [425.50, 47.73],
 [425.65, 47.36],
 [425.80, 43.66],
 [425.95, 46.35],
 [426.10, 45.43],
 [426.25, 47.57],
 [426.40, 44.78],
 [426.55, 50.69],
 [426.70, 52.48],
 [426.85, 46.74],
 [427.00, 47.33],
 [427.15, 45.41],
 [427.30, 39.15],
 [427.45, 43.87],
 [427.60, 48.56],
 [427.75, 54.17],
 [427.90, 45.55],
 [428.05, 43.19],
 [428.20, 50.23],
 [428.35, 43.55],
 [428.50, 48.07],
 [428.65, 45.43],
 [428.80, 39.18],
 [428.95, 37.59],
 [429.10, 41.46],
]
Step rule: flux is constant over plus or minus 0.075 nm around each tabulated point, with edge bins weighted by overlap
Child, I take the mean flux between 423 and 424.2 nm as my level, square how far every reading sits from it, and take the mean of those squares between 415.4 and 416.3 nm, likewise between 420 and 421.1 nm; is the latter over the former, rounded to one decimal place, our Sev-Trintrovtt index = 0.3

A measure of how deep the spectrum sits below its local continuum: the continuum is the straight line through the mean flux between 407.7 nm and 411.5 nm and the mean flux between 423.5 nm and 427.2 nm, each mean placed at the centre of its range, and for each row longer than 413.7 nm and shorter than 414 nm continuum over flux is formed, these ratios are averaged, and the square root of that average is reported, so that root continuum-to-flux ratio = 0.99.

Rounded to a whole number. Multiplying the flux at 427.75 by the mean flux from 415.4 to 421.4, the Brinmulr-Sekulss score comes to 2505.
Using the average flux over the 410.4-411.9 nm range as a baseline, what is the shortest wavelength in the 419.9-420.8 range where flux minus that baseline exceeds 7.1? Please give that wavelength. 419.95 nm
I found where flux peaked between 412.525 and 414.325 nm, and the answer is 414.10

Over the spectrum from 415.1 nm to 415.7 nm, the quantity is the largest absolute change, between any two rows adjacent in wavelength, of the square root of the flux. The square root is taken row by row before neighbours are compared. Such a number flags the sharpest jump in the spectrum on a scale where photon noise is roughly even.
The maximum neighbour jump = 0.88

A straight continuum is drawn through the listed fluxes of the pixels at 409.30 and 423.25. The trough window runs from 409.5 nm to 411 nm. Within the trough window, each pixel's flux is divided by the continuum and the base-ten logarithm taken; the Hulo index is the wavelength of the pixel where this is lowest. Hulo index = 409.75 nm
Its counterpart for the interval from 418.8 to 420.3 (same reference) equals 419.65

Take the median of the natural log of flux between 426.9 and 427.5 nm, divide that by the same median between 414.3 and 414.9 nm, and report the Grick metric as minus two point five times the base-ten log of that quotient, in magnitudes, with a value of 0.023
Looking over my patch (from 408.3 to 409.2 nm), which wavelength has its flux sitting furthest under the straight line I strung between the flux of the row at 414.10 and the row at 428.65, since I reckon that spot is 408.70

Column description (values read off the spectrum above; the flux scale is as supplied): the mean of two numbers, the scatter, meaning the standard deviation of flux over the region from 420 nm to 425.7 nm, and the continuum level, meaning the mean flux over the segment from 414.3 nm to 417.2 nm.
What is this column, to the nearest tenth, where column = 24.8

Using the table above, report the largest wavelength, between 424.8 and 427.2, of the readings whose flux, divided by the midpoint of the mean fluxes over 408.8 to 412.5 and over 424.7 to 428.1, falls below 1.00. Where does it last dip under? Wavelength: 425.80 nm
